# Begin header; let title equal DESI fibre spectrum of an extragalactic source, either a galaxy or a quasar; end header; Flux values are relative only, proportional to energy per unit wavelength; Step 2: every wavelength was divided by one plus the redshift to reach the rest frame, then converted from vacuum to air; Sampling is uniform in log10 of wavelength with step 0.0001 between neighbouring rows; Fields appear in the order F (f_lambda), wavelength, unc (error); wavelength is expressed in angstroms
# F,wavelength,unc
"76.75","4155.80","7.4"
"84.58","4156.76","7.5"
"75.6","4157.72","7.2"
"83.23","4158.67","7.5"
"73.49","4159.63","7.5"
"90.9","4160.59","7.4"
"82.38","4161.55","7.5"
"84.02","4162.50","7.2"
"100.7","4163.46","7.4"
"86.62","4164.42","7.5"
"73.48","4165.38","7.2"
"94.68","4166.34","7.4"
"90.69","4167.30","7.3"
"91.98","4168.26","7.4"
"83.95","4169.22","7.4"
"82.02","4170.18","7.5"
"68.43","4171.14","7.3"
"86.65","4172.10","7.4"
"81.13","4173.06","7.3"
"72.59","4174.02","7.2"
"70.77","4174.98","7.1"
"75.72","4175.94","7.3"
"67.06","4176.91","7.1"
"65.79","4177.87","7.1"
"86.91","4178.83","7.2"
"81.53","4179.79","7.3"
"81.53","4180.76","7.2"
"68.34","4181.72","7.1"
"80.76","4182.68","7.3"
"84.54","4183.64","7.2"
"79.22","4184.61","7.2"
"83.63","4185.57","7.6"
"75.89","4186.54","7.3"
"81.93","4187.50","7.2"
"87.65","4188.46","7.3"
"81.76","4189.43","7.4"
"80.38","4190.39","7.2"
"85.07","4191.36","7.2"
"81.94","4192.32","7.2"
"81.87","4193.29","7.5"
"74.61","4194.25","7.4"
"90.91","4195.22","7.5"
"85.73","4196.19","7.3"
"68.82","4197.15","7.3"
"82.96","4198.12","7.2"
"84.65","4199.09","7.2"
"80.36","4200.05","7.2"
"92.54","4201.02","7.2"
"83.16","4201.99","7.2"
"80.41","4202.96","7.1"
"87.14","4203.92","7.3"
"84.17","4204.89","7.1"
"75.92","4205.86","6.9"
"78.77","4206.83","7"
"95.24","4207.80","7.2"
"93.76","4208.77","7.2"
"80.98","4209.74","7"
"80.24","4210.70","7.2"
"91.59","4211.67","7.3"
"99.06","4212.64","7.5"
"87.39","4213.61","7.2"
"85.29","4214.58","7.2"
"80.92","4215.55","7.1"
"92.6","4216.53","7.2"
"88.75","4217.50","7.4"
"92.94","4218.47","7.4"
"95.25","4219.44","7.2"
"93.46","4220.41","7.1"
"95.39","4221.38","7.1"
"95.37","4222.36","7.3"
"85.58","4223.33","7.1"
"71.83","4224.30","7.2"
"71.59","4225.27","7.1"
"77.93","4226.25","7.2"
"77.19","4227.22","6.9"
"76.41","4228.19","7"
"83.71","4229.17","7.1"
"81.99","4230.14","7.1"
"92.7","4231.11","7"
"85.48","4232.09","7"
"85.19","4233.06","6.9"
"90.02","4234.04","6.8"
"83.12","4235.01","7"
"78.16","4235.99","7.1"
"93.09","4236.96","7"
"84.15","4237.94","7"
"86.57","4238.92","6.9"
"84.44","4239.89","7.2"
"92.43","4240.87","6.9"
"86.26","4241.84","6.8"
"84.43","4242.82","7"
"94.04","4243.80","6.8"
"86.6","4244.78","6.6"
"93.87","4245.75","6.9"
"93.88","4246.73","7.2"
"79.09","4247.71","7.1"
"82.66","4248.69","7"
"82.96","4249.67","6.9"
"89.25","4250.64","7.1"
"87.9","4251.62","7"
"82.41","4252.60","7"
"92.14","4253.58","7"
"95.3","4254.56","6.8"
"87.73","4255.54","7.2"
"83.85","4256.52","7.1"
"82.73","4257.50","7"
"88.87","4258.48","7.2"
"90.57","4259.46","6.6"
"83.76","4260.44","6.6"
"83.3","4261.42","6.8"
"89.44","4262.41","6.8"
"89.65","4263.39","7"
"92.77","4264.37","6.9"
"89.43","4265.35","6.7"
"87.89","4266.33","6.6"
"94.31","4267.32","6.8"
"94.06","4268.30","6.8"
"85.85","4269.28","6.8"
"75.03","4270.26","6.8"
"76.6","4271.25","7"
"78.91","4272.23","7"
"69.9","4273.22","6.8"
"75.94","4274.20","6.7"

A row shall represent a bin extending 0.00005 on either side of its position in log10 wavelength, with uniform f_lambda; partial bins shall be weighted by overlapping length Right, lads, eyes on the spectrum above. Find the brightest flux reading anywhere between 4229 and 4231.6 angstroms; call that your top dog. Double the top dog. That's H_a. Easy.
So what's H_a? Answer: 185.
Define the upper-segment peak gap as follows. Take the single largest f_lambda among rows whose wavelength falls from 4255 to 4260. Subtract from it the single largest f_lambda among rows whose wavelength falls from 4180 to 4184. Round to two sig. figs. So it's 6.0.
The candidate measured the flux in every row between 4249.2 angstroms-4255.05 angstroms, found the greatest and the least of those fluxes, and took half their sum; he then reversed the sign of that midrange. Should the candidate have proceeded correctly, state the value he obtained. -88.9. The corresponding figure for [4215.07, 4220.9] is -88.1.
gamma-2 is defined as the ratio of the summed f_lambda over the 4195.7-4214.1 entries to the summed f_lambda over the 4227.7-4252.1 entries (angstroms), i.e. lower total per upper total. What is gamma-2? 0.75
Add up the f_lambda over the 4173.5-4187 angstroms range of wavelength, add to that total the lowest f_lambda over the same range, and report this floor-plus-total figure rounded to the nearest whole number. 1140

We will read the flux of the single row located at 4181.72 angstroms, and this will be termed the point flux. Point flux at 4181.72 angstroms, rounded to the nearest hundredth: 68.34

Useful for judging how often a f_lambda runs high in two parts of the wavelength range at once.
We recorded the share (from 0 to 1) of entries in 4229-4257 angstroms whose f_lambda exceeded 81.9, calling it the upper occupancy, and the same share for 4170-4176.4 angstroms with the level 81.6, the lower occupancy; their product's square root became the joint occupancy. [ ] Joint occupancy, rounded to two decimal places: 0.52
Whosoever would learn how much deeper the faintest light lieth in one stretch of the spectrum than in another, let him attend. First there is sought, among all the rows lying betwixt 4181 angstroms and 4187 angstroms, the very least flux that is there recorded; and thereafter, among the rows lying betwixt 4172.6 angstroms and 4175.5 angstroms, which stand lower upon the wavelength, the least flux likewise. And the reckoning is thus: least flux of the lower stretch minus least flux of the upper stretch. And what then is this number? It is 2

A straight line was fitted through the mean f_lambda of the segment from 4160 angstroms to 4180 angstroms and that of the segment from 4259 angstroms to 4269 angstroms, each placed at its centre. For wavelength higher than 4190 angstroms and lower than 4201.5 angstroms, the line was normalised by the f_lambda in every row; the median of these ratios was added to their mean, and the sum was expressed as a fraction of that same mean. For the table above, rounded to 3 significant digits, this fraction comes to 1.99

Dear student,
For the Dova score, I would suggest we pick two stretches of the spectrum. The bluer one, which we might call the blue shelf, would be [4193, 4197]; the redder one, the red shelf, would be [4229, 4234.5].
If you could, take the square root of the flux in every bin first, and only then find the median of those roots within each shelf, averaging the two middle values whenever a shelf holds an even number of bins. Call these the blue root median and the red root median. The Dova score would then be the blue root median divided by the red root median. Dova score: 0.99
